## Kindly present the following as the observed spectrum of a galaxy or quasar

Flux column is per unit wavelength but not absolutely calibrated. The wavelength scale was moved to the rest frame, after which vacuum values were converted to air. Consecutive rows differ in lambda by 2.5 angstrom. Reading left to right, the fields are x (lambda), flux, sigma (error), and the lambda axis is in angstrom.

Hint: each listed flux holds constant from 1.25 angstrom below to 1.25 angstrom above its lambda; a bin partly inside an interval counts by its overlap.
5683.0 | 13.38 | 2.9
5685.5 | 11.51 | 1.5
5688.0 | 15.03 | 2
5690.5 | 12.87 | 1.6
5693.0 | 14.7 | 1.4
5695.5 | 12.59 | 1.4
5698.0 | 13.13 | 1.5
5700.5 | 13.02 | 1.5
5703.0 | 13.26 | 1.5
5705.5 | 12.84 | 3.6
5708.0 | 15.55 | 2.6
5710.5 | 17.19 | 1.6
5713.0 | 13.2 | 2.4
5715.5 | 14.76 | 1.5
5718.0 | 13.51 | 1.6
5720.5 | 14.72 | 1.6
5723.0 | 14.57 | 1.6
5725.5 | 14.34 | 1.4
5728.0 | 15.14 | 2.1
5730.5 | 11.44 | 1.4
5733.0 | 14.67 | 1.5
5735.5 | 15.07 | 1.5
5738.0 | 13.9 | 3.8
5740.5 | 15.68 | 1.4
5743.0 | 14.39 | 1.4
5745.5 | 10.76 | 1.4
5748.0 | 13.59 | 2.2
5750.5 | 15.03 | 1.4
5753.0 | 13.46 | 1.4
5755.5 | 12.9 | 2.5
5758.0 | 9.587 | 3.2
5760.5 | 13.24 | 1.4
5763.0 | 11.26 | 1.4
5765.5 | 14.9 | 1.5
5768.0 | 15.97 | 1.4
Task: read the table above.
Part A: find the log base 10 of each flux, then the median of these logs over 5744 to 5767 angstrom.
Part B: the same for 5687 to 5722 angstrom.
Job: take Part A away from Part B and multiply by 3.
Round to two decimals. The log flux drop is 0.01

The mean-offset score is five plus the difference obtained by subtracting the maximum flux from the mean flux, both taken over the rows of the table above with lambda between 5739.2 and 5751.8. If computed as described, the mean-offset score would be 3.21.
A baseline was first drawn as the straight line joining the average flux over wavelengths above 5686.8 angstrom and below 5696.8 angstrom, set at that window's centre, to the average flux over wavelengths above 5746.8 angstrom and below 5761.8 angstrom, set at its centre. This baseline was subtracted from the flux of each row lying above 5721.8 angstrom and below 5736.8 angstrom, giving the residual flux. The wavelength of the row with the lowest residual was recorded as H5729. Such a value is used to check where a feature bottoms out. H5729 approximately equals 5730.5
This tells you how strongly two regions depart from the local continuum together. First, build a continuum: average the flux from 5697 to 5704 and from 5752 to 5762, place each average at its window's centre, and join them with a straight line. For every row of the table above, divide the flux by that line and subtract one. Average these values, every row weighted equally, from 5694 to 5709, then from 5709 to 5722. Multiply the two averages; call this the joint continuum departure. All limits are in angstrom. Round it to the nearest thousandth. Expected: 0.003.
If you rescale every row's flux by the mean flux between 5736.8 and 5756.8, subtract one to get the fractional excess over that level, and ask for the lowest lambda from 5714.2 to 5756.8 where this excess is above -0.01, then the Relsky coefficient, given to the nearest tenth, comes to 5715.5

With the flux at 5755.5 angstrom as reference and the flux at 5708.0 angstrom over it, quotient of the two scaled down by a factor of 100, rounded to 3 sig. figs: 0.0121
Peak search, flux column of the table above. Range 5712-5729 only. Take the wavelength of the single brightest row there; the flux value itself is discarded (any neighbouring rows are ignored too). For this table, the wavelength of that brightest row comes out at 5728.0 angstrom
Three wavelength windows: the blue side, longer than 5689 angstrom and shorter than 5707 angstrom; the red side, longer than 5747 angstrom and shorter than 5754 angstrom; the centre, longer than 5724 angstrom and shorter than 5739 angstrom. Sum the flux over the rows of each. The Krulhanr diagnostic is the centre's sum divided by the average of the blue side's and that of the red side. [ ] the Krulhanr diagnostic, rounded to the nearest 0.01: 1.26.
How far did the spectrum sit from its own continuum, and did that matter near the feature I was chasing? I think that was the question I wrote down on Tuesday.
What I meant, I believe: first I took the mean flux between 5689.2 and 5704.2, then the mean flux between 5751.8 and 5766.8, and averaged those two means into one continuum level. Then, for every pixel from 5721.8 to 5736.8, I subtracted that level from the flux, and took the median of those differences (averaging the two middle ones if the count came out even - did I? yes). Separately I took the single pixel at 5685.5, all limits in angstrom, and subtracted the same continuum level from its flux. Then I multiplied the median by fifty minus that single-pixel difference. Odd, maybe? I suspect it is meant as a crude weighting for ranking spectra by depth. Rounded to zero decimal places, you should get 88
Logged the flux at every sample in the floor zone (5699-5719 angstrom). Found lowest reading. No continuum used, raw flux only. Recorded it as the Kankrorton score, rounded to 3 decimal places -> 12.840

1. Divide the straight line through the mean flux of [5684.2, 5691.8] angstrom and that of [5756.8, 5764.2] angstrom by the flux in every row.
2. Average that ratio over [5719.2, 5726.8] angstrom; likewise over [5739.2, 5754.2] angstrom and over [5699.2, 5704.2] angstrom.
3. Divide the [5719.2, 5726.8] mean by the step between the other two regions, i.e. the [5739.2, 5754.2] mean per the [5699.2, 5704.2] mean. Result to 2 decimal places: 0.96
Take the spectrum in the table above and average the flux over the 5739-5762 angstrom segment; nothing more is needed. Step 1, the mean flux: 13.2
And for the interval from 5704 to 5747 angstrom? 14.2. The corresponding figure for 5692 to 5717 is 14.0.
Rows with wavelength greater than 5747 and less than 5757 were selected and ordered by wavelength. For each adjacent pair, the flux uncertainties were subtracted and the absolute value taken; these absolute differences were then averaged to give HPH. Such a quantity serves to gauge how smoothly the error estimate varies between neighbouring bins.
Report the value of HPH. 0.6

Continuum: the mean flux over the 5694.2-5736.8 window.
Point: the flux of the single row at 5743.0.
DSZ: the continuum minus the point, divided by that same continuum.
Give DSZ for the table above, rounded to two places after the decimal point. -0.02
